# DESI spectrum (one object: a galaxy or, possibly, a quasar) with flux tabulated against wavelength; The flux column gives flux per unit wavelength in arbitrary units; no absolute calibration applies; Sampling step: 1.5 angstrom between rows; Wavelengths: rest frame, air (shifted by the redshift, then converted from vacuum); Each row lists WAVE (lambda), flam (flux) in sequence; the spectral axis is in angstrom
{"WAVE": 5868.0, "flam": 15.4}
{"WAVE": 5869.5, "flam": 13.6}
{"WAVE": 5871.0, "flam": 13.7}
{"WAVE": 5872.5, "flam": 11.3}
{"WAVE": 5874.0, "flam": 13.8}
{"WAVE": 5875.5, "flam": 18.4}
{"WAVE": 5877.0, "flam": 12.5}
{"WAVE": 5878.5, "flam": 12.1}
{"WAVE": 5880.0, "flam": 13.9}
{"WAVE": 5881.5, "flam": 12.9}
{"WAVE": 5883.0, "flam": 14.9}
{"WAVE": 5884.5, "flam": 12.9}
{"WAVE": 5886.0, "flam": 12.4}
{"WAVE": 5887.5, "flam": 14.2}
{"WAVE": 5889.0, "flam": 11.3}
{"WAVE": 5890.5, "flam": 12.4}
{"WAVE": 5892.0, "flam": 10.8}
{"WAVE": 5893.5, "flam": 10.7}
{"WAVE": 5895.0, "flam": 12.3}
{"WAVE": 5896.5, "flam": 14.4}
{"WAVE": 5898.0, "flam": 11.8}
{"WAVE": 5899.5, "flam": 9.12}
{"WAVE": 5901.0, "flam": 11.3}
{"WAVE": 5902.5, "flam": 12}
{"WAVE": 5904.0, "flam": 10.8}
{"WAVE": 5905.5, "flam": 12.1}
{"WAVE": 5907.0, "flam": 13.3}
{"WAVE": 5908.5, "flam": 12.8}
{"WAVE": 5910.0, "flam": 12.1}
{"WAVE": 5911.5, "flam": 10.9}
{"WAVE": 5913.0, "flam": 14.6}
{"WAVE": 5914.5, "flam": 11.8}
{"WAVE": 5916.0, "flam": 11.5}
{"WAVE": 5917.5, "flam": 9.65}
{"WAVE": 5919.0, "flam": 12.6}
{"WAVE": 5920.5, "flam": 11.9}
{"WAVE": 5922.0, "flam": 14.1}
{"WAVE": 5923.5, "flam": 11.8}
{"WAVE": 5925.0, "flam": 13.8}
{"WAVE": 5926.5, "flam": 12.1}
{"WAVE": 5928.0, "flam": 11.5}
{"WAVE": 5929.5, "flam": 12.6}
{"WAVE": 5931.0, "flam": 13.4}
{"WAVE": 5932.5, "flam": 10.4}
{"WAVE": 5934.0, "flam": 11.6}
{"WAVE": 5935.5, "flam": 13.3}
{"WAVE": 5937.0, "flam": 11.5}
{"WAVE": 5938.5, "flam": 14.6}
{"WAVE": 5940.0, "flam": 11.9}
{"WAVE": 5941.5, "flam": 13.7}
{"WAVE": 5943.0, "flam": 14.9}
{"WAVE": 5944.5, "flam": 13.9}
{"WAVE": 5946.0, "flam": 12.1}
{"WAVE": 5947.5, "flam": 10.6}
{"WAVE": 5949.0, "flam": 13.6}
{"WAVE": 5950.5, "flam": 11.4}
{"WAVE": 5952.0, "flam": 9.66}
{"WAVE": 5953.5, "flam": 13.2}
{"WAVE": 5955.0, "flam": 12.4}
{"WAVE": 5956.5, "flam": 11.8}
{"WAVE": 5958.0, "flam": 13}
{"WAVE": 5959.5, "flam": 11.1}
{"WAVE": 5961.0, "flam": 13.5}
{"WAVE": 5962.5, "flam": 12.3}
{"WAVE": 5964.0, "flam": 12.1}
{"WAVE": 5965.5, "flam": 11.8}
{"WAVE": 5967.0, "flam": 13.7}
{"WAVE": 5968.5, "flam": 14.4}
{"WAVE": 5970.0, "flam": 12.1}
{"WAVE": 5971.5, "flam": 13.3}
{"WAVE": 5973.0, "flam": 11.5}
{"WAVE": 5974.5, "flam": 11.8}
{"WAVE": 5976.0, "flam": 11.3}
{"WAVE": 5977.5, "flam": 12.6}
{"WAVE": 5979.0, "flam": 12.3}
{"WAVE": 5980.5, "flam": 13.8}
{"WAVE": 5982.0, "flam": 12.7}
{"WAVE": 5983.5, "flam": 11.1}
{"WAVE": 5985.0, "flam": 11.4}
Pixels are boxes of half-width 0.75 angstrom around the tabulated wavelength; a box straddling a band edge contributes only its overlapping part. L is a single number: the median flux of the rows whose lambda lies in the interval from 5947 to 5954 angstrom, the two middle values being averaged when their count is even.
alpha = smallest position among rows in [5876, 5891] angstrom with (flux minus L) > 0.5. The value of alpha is 5877.0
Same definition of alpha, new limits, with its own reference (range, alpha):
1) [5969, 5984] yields 5970.0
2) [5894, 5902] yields 5895.0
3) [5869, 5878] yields 5869.5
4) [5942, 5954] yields 5943.0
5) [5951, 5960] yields 5953.5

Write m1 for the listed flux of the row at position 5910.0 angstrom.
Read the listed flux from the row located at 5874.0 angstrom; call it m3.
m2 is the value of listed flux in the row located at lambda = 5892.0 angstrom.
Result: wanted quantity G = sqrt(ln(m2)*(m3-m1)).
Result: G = 2.0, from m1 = 12.1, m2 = 10.8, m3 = 13.8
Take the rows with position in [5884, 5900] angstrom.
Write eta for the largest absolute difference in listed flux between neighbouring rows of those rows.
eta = 2.9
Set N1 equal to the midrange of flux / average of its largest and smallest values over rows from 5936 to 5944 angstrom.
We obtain 13.2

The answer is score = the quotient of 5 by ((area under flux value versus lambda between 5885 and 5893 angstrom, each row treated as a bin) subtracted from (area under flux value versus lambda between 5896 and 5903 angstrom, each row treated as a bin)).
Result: -0.3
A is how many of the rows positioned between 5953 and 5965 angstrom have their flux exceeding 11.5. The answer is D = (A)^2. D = 49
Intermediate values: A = 7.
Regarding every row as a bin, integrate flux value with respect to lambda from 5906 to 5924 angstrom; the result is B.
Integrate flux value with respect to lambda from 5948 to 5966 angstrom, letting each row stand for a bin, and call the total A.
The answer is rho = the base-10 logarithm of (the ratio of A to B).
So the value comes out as -0.004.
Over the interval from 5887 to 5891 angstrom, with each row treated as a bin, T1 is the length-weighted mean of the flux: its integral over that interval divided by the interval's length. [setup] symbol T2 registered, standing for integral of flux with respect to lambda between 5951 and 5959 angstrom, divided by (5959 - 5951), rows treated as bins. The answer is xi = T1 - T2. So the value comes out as 0.6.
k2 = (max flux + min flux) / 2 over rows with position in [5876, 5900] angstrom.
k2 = 12.0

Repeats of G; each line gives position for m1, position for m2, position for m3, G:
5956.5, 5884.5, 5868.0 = 3.0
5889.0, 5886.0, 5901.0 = 0.0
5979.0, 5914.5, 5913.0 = 2.4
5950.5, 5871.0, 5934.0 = 0.7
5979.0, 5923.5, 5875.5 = 3.9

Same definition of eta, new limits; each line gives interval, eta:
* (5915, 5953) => 3.1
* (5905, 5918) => 3.7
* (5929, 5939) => 3.1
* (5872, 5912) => 5.9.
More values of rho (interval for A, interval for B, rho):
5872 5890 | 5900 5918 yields 0.052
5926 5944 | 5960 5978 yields 0.005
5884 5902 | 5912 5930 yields -0.013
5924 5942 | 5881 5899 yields -0.001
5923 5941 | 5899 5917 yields 0.019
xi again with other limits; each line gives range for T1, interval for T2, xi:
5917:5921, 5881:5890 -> -1.6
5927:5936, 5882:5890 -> -1.0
